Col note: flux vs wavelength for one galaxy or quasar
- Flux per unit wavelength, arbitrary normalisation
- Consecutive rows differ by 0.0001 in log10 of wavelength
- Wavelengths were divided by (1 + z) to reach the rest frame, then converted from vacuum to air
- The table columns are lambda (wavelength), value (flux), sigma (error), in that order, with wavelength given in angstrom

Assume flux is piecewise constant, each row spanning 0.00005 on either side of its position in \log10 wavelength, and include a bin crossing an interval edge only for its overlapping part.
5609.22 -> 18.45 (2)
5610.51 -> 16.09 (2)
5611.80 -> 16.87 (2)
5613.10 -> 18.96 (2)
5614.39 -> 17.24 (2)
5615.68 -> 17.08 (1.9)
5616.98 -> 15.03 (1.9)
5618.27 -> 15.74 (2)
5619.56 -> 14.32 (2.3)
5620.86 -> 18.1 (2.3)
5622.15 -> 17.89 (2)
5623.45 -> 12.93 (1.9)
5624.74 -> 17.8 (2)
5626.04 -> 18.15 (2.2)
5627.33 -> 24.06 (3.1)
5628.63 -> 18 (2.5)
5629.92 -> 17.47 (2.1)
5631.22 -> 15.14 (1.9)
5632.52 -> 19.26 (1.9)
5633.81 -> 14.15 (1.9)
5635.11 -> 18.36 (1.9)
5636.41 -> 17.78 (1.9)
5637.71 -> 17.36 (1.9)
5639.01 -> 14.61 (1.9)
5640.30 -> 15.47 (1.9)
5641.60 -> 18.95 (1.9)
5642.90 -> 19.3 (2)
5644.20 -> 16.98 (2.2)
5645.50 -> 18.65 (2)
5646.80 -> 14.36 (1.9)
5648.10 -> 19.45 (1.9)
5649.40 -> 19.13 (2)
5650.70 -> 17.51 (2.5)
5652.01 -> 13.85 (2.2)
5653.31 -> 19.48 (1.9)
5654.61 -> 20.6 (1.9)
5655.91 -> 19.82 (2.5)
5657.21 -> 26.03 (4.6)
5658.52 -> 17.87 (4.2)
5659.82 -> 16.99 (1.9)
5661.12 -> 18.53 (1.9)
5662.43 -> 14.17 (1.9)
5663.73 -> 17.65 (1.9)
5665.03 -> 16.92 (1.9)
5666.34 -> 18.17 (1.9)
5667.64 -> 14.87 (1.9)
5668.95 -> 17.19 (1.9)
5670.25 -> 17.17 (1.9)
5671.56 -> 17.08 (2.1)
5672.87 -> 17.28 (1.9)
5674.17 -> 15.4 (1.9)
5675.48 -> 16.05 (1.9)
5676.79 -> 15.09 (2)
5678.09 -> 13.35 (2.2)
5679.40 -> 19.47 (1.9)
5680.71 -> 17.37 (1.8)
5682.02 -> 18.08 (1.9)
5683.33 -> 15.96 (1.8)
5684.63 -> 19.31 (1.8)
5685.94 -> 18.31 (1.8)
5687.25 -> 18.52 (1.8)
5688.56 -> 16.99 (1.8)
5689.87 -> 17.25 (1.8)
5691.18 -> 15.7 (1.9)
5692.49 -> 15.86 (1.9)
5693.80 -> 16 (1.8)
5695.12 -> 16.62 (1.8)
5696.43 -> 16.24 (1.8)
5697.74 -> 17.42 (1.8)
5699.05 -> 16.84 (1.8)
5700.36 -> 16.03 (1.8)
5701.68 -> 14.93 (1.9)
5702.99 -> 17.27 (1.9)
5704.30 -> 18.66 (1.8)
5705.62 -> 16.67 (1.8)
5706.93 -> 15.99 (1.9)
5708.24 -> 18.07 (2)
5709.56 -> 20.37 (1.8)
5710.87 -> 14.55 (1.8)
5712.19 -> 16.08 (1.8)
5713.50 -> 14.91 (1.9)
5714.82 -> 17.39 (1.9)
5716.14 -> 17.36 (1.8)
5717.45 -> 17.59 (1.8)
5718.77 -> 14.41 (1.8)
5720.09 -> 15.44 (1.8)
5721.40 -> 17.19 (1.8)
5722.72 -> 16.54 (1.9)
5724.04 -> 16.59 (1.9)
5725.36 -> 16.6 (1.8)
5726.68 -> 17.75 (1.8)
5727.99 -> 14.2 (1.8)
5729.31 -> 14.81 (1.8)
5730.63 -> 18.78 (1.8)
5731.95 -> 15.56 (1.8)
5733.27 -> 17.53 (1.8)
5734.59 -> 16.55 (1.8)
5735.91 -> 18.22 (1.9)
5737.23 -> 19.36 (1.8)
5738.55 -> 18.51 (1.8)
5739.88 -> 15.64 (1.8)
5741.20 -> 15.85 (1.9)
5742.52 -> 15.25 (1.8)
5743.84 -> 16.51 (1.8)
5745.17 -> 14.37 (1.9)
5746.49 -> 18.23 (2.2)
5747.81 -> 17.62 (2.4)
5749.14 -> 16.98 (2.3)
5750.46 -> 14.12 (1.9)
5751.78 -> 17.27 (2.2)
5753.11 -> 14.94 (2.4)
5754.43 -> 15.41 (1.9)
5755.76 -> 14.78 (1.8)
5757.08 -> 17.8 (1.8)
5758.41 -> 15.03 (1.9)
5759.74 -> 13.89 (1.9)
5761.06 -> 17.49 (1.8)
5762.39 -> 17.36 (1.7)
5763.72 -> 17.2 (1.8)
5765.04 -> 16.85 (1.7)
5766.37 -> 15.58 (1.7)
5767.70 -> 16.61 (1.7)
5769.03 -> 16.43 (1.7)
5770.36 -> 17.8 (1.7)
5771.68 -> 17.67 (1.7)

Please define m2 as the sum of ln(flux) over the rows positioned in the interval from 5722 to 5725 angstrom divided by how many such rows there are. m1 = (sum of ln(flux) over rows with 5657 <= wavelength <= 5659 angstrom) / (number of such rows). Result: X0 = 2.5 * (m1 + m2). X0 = 14.7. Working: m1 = 3.07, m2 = 2.81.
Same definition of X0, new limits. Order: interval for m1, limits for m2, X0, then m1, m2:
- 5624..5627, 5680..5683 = 14.4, 2.89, 2.87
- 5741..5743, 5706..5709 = 13.9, 2.74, 2.83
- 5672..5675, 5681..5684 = 14.1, 2.79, 2.83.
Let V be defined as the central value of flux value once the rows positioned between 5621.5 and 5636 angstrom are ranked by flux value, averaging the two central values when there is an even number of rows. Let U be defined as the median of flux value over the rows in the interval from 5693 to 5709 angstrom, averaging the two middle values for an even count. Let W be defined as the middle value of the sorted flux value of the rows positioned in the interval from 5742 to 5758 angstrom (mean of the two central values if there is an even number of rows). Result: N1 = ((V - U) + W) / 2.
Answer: 8.6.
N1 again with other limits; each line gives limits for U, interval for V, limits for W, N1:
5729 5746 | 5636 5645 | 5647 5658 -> 10.2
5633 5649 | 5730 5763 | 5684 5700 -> 7.9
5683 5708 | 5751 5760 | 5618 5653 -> 8.1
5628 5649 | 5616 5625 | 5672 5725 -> 7.4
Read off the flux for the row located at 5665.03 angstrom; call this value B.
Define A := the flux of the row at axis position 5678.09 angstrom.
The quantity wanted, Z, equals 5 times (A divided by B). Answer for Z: 3.9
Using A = 13.35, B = 16.92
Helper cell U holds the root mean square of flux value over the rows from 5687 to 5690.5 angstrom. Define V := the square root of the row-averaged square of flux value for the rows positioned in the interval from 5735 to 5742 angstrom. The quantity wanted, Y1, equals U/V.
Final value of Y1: 1.00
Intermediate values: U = 17.6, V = 17.6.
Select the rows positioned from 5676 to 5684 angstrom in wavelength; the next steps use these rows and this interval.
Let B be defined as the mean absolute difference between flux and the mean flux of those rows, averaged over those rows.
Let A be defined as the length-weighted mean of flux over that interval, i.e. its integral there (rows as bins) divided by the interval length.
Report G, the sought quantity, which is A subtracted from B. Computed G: -14.8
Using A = 16.56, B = 1.75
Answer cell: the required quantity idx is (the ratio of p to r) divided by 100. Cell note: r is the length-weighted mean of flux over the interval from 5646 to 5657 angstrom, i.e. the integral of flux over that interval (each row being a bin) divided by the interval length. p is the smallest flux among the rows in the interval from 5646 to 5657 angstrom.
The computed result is 0.0075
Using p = 13.85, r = 18.4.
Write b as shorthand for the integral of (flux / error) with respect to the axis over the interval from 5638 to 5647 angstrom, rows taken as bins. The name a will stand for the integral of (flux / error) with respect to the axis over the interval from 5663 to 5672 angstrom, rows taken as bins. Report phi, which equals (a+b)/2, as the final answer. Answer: 79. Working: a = 80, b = 77.9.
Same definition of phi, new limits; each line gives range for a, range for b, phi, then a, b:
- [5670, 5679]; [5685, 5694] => 78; 73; 84.1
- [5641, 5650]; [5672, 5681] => 79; 82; 75.5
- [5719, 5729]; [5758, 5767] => 86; 89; 82.3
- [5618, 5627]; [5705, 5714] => 76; 71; 81.1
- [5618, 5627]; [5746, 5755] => 69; 71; 67.5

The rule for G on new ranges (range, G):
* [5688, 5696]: -15.8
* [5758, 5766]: -15.1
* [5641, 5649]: -16.5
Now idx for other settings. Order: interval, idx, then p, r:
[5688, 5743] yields 0.0085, 14.2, 16.7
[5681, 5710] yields 0.0087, 14.93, 17.1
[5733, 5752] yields 0.0084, 14.12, 16.8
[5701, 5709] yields 0.0088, 14.93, 17.0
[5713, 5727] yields 0.0087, 14.41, 16.5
